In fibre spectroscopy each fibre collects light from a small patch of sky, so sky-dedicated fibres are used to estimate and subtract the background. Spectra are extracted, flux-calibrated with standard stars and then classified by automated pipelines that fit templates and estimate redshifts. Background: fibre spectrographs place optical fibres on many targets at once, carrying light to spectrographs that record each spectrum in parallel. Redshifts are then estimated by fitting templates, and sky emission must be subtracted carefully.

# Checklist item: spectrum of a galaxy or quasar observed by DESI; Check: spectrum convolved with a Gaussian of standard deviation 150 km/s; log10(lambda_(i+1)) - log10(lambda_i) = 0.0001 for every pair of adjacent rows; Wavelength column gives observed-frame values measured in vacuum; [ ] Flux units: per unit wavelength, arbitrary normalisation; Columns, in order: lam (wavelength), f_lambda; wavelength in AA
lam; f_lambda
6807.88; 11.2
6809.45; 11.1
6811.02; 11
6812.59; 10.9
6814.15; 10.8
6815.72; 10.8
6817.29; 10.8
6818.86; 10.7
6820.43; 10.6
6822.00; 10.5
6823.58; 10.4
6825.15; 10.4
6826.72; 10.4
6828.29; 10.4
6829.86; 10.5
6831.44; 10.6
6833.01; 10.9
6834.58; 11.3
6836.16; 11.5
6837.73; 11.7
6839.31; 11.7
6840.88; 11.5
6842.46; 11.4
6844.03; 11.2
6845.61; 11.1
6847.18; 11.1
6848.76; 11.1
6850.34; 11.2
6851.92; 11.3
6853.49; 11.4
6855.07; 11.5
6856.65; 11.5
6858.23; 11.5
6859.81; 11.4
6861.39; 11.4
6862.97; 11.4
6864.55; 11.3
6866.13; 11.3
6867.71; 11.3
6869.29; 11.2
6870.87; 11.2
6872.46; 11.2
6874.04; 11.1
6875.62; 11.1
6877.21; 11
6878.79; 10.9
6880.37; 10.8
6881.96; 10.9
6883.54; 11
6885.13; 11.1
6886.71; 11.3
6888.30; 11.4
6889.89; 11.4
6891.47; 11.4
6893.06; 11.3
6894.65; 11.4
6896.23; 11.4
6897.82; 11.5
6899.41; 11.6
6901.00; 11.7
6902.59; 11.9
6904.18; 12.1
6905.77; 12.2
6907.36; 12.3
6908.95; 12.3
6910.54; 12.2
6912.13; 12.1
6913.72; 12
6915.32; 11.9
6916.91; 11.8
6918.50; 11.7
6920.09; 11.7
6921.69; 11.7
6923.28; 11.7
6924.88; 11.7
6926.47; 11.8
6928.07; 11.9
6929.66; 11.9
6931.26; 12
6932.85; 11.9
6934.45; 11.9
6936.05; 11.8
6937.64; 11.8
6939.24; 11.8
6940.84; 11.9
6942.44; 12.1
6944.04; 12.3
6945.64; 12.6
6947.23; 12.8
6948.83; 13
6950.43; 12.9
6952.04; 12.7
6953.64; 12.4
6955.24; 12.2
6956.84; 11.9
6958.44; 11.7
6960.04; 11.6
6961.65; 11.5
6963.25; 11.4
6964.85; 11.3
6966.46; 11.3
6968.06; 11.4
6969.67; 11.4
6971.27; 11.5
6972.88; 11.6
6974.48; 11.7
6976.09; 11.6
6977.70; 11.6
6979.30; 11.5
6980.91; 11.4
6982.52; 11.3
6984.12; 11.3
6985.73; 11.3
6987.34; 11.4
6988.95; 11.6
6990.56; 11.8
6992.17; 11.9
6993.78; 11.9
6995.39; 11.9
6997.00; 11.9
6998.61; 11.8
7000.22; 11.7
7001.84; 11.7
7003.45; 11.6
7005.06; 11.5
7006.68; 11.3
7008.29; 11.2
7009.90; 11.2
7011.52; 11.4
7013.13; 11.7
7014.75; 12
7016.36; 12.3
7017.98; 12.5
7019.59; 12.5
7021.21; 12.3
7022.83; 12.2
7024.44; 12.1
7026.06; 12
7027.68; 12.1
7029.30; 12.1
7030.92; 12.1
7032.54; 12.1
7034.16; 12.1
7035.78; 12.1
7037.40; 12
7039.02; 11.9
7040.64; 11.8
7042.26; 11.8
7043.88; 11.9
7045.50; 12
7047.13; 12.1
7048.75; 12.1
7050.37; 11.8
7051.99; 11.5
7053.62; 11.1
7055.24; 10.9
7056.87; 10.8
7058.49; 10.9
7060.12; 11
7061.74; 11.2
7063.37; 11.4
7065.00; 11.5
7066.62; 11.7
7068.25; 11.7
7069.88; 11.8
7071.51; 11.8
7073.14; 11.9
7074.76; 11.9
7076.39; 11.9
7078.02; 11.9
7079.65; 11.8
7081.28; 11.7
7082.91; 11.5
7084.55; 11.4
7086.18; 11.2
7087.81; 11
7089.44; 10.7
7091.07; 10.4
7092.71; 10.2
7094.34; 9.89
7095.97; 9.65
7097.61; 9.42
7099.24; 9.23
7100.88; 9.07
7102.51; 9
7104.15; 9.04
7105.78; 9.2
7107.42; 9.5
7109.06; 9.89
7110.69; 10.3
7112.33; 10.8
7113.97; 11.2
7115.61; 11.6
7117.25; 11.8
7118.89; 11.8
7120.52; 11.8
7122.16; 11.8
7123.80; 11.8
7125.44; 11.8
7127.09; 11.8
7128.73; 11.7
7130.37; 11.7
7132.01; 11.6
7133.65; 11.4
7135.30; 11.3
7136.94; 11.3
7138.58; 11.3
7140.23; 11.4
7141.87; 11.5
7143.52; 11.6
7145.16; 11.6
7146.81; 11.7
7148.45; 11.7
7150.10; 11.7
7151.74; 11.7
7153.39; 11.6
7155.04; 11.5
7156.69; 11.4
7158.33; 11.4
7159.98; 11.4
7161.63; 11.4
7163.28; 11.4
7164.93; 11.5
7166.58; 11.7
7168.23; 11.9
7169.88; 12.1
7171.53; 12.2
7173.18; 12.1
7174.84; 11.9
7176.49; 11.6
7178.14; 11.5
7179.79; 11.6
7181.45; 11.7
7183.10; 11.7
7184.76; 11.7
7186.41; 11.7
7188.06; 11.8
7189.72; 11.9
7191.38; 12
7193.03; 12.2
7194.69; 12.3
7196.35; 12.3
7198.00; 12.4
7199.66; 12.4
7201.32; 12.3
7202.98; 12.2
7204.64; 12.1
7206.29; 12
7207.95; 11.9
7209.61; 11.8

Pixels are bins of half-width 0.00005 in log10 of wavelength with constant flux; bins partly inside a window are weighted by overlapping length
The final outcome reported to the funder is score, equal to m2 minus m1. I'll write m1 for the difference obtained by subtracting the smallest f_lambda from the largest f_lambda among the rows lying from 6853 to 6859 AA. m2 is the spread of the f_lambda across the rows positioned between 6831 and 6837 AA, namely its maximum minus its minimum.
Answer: 0.80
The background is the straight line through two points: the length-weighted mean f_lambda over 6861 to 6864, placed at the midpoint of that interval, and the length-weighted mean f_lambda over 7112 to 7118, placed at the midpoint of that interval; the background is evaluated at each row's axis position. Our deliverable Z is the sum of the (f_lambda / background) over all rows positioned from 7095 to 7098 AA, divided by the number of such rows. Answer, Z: 0.84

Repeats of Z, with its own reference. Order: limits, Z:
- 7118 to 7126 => 1.04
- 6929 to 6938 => 1.04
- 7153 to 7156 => 1.02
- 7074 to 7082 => 1.04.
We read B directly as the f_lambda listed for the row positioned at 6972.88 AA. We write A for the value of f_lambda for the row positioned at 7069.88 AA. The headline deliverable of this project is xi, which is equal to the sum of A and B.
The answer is 23.4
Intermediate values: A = 11.8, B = 11.6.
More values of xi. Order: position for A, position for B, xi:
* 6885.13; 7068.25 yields 22.8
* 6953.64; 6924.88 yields 24.1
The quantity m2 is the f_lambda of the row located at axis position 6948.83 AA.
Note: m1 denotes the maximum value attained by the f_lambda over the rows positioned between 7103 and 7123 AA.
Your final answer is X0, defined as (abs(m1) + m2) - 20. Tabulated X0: 4.8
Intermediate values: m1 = 11.8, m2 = 13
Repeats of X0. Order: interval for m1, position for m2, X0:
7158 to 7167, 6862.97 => 3.1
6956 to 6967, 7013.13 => 3.6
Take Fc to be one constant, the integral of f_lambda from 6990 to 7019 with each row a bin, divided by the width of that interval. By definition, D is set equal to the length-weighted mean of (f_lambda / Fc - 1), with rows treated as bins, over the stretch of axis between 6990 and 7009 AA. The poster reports -0.005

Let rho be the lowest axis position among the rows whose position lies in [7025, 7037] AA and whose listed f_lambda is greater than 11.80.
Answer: 7026.06 AA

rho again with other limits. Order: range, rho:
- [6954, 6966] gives 6955.24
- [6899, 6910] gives 6902.59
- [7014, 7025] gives 7014.75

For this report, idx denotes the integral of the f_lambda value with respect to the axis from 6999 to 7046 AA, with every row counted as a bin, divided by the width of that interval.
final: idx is 11.9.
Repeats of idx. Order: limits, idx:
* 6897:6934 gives 11.9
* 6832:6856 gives 11.3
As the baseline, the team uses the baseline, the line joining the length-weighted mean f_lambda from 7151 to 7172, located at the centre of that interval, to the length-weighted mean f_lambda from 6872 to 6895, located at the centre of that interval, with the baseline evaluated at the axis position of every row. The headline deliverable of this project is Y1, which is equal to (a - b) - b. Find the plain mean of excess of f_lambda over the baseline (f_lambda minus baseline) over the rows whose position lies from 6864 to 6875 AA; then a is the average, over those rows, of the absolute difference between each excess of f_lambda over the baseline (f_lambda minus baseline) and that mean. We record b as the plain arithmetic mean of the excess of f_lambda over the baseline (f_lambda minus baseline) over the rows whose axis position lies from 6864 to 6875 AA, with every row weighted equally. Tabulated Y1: -0.1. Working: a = 0.07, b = 0.10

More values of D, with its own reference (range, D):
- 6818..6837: -0.090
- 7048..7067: -0.037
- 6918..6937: 0.005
